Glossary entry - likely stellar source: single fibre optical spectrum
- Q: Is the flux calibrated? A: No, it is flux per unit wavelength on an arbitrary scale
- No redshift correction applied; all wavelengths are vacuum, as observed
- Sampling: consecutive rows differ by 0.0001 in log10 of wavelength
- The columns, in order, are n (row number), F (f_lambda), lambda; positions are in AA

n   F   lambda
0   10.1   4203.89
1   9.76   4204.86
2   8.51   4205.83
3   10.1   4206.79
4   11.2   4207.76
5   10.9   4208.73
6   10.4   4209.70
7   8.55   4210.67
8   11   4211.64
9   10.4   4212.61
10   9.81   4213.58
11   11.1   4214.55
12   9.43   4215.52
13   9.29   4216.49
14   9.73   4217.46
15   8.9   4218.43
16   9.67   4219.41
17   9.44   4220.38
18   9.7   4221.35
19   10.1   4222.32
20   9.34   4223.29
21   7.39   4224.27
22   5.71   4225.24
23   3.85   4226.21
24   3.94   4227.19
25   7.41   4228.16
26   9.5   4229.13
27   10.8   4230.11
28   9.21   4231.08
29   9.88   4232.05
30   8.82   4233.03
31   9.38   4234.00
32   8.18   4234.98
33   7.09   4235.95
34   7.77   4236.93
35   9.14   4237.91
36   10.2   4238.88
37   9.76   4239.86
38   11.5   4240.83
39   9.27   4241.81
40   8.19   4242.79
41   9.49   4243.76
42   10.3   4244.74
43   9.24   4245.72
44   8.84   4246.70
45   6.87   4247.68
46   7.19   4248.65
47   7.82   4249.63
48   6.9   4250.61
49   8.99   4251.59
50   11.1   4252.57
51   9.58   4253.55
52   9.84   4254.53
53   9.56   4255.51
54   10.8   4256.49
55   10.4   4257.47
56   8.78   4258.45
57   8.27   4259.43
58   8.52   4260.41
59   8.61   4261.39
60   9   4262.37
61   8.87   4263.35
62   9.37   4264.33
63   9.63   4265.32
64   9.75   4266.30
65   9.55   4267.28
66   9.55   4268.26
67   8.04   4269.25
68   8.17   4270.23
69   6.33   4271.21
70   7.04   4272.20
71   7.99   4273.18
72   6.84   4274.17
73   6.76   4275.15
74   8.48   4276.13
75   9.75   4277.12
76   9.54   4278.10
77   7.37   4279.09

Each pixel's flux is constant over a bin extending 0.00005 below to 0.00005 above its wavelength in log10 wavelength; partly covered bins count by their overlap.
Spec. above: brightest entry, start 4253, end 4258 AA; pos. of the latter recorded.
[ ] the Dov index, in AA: 4256.49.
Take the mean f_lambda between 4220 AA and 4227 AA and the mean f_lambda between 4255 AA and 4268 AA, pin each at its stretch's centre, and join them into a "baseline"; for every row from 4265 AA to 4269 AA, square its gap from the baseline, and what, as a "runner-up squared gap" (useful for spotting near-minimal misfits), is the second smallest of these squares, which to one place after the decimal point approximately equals 0.0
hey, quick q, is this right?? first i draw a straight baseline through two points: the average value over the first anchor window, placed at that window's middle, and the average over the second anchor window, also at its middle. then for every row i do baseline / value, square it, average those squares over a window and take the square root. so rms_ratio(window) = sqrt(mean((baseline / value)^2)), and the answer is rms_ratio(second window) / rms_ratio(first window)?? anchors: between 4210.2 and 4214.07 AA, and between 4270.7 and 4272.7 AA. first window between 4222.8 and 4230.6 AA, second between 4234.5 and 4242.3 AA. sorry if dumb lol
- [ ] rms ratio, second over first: 0.62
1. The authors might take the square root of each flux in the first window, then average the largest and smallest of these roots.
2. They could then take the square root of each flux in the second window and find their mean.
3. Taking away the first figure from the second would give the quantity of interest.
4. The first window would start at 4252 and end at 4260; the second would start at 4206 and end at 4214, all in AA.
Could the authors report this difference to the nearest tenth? 0.1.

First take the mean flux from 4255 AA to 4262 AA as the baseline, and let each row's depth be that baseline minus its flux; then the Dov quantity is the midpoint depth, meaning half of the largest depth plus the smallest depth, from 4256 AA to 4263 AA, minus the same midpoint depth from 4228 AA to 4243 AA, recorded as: -0.2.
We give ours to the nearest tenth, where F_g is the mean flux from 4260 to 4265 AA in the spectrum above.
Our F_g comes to 8.9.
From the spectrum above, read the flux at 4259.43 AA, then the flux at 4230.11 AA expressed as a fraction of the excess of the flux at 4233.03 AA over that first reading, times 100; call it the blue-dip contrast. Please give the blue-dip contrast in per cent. 1964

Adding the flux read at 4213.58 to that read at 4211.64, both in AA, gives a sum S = 20.8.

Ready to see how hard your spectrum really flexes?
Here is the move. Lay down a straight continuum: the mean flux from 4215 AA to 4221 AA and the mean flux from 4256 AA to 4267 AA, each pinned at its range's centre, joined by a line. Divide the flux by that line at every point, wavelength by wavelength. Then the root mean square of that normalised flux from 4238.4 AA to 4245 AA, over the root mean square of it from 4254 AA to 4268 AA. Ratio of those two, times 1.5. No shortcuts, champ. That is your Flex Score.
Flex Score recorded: 1.57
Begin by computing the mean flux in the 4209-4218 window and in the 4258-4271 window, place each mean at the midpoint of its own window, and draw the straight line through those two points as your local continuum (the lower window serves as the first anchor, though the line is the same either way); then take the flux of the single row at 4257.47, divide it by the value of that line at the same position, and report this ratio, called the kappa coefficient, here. 1.15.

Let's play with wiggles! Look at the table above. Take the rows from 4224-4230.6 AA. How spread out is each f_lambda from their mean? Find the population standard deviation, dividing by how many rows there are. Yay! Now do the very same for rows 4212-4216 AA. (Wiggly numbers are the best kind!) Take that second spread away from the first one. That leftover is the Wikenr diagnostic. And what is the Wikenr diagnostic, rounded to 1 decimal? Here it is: 1.8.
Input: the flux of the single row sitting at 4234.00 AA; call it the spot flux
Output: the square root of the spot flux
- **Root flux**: 3.06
